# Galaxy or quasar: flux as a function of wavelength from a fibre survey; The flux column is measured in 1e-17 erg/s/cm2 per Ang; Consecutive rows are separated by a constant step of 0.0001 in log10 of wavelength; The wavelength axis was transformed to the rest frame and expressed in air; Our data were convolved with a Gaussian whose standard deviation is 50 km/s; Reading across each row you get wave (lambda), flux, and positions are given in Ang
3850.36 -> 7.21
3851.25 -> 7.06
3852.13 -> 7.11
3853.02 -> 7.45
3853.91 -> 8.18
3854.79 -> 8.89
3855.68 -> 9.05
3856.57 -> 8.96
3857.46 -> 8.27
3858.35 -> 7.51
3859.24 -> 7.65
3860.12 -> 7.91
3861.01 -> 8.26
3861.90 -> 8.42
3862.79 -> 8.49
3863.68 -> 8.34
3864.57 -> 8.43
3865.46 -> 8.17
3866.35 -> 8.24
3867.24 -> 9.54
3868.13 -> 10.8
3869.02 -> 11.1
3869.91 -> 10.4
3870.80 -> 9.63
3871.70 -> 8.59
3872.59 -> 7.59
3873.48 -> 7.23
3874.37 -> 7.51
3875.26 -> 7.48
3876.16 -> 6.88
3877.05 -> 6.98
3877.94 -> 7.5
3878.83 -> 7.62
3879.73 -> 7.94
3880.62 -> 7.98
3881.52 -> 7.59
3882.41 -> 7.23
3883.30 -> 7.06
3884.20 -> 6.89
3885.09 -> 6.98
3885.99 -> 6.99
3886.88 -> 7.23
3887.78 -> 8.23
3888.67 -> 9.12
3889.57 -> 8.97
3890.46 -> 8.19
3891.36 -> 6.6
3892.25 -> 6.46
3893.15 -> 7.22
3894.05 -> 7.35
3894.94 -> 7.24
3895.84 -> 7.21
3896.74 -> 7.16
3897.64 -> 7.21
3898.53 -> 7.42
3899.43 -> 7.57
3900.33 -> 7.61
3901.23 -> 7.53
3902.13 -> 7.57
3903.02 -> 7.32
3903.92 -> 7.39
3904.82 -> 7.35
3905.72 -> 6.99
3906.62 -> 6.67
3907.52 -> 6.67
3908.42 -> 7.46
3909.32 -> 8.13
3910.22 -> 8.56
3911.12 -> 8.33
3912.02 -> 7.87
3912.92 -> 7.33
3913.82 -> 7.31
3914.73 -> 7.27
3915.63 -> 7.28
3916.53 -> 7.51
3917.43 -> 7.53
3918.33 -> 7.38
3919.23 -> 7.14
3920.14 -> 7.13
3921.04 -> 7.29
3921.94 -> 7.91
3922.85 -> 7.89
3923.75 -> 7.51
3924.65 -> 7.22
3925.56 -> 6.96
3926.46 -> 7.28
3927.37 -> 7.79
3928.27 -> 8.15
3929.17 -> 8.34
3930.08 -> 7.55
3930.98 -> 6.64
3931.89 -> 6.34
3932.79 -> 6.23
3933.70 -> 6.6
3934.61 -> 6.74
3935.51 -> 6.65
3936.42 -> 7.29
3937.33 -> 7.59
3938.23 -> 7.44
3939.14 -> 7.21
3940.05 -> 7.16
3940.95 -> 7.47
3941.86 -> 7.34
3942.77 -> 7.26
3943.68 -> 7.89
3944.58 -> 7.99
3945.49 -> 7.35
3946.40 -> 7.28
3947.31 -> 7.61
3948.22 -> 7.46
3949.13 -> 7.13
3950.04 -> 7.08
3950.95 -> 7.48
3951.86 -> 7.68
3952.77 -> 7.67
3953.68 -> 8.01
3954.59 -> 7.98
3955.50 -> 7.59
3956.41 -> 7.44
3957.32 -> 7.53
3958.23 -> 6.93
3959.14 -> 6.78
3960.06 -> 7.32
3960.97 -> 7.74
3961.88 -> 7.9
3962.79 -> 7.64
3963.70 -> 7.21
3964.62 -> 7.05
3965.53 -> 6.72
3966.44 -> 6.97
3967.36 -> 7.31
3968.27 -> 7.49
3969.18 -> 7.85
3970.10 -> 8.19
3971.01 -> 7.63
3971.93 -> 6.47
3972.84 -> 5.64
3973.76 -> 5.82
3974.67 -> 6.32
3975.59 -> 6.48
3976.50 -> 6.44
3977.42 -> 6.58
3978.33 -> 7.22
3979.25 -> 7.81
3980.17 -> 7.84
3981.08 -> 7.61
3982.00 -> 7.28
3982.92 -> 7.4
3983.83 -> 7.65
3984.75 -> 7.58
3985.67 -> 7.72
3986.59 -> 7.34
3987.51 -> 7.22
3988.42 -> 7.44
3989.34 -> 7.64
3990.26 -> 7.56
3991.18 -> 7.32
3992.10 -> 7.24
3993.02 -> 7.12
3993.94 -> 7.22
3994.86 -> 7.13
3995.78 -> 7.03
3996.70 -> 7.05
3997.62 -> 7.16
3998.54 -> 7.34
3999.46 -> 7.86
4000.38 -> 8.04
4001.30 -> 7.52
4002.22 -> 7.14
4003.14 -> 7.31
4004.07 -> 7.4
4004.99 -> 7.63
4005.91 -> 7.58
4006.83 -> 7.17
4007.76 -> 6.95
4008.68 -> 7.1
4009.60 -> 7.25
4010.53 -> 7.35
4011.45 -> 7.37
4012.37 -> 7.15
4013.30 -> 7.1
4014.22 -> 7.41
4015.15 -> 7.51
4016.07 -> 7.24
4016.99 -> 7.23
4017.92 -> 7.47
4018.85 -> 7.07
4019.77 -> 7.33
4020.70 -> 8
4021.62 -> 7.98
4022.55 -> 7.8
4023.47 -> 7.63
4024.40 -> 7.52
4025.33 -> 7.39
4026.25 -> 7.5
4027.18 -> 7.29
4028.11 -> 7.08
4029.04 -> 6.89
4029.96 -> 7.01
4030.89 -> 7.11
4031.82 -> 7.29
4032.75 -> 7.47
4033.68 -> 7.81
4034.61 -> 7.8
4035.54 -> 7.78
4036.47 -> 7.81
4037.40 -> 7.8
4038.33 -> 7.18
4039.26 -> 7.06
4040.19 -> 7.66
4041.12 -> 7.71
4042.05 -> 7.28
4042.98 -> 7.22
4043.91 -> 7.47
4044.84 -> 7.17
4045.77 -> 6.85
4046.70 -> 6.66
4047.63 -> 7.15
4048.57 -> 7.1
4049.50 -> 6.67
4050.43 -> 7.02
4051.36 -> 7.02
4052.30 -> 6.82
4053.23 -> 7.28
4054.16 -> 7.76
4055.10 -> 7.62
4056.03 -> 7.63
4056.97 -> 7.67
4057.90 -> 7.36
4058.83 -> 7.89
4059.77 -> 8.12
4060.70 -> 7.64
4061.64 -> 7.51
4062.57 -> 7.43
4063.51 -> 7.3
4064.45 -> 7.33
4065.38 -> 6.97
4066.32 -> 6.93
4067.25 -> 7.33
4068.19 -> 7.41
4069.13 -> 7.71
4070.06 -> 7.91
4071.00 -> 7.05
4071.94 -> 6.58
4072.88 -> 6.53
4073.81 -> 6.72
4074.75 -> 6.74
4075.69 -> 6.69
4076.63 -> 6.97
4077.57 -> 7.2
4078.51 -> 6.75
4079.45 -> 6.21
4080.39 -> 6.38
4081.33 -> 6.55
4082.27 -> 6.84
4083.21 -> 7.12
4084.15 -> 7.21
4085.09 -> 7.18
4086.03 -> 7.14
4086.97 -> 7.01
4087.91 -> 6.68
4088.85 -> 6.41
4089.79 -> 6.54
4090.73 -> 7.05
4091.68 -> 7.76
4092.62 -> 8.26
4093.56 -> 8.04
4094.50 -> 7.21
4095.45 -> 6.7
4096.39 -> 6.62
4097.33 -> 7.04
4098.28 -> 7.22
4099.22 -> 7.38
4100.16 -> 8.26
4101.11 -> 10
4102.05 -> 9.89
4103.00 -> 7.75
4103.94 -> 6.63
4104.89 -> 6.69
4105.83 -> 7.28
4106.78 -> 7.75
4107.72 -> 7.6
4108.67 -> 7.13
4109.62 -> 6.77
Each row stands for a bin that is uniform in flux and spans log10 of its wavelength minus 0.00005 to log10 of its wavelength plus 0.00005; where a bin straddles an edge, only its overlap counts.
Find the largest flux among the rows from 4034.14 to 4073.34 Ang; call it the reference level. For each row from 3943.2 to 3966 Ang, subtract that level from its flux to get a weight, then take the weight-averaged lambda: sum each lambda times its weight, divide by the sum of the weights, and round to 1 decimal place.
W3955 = 3955.8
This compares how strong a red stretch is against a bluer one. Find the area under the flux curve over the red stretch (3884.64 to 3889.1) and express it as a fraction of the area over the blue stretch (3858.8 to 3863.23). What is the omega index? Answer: 0.95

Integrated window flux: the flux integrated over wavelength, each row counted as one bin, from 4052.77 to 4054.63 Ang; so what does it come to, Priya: 14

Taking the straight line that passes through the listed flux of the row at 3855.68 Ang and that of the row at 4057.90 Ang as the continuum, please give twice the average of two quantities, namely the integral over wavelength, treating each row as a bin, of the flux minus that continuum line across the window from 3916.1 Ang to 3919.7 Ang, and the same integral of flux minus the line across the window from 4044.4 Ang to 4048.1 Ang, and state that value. -6.0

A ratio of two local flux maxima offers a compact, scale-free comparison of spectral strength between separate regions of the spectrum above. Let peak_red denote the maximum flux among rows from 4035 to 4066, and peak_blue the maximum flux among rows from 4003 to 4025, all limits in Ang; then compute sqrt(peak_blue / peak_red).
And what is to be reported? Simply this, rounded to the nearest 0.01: 0.99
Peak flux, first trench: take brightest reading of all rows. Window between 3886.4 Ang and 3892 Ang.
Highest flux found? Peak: 9.12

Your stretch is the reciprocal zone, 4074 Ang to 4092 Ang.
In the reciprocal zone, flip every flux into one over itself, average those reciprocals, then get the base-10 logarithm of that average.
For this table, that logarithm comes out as -0.835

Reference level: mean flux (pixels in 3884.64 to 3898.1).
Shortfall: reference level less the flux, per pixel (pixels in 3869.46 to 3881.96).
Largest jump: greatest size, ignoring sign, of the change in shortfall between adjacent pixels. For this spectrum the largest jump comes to 1.0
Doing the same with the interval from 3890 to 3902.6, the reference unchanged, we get 1.6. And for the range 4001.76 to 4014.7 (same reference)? 0.4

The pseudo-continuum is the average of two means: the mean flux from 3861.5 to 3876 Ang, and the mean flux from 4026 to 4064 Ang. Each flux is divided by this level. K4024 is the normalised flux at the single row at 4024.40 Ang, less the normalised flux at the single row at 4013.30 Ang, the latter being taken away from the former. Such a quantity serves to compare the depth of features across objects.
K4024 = 0.052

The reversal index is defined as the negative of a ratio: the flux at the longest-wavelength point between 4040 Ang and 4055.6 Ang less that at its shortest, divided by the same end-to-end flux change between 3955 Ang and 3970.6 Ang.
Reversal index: 0.1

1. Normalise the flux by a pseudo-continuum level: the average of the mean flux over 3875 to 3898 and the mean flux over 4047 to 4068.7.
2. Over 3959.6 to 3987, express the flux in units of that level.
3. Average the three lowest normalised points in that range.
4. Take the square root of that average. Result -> 0.896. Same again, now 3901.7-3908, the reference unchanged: 0.958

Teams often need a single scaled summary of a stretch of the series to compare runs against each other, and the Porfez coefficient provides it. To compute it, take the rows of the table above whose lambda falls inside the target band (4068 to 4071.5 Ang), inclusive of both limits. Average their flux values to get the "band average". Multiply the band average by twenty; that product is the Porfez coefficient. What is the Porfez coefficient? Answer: 150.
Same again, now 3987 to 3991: 149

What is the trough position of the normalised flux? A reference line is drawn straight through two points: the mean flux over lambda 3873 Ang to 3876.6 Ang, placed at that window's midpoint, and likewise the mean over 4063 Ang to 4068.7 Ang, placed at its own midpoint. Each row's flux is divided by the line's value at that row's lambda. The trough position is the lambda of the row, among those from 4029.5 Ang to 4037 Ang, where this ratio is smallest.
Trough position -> 4029.96 Ang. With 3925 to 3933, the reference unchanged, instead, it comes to 3932.79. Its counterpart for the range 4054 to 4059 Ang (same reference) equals 4057.90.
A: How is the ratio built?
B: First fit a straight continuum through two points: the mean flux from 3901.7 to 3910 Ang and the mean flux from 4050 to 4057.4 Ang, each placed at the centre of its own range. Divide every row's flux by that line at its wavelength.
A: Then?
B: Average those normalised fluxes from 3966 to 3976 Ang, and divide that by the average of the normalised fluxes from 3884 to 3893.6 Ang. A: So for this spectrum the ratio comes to 0.91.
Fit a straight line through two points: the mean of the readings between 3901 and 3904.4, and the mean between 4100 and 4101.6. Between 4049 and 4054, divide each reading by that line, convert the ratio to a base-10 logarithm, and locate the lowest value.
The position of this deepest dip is 4049.50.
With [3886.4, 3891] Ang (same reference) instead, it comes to 3886.88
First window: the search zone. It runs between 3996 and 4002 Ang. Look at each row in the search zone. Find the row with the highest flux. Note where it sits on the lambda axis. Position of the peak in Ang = 4000.38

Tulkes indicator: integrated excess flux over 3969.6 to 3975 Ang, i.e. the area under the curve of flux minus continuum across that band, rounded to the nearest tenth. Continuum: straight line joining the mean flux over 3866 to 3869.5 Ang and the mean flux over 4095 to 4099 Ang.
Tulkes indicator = -10.2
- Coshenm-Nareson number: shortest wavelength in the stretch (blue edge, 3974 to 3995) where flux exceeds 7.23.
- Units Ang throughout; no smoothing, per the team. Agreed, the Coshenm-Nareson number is 3979.25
